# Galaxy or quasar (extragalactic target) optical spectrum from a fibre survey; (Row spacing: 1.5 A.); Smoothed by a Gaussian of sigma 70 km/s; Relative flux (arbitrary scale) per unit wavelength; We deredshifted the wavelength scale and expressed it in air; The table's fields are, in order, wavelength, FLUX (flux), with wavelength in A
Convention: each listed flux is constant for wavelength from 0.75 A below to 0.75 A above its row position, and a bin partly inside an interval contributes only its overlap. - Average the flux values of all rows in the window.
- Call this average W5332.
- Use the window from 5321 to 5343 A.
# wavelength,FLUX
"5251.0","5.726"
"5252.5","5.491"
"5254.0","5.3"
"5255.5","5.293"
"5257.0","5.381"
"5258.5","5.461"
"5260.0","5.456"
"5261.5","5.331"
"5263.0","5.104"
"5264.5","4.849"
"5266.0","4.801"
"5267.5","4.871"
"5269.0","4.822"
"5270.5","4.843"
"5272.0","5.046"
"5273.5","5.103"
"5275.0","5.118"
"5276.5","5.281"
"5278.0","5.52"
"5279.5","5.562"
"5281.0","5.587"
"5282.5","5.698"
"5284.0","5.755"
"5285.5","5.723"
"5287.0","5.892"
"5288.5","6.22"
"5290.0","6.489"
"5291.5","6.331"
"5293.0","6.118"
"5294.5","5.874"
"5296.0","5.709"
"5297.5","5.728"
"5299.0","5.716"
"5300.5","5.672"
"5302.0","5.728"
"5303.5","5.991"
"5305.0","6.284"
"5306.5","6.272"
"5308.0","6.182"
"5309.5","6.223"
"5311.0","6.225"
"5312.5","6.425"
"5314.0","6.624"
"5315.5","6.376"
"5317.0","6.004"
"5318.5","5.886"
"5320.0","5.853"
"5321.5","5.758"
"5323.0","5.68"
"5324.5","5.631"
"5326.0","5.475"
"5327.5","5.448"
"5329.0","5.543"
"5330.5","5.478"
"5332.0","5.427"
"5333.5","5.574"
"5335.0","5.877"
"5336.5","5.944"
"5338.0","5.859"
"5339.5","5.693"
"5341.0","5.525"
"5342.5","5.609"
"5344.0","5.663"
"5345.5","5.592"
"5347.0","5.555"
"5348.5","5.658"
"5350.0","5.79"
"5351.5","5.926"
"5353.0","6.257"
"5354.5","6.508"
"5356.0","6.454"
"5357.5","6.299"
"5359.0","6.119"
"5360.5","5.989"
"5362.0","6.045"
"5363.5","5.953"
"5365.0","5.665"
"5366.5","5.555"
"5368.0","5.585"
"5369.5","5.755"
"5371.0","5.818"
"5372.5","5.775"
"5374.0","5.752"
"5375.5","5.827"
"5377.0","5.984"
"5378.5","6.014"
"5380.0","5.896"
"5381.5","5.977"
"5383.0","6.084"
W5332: 5.63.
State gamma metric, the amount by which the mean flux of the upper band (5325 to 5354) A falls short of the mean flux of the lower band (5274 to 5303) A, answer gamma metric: 0.1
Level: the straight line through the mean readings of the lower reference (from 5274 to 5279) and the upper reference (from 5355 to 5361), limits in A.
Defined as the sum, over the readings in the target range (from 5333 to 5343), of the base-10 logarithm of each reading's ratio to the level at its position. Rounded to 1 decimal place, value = -0.1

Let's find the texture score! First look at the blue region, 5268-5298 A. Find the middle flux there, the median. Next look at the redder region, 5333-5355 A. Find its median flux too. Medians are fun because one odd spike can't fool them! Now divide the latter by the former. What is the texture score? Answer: 1.00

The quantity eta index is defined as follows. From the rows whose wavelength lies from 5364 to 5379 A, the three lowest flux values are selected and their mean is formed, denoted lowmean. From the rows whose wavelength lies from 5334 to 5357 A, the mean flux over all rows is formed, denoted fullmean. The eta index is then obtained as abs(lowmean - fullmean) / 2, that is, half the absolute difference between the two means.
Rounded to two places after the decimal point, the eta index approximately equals 0.13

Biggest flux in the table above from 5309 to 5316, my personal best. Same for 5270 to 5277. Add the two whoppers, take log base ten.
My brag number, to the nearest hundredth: 1.08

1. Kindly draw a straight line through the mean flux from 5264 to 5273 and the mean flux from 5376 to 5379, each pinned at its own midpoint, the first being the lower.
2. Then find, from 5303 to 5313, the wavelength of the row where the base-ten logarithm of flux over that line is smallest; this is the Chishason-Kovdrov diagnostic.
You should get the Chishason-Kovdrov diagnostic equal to 5303.5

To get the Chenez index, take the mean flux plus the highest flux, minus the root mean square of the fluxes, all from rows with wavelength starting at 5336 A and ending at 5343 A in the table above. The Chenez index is 5.94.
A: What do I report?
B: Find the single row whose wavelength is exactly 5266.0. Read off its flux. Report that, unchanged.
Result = 4.801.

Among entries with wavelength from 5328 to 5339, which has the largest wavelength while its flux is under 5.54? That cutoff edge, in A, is 5332.0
